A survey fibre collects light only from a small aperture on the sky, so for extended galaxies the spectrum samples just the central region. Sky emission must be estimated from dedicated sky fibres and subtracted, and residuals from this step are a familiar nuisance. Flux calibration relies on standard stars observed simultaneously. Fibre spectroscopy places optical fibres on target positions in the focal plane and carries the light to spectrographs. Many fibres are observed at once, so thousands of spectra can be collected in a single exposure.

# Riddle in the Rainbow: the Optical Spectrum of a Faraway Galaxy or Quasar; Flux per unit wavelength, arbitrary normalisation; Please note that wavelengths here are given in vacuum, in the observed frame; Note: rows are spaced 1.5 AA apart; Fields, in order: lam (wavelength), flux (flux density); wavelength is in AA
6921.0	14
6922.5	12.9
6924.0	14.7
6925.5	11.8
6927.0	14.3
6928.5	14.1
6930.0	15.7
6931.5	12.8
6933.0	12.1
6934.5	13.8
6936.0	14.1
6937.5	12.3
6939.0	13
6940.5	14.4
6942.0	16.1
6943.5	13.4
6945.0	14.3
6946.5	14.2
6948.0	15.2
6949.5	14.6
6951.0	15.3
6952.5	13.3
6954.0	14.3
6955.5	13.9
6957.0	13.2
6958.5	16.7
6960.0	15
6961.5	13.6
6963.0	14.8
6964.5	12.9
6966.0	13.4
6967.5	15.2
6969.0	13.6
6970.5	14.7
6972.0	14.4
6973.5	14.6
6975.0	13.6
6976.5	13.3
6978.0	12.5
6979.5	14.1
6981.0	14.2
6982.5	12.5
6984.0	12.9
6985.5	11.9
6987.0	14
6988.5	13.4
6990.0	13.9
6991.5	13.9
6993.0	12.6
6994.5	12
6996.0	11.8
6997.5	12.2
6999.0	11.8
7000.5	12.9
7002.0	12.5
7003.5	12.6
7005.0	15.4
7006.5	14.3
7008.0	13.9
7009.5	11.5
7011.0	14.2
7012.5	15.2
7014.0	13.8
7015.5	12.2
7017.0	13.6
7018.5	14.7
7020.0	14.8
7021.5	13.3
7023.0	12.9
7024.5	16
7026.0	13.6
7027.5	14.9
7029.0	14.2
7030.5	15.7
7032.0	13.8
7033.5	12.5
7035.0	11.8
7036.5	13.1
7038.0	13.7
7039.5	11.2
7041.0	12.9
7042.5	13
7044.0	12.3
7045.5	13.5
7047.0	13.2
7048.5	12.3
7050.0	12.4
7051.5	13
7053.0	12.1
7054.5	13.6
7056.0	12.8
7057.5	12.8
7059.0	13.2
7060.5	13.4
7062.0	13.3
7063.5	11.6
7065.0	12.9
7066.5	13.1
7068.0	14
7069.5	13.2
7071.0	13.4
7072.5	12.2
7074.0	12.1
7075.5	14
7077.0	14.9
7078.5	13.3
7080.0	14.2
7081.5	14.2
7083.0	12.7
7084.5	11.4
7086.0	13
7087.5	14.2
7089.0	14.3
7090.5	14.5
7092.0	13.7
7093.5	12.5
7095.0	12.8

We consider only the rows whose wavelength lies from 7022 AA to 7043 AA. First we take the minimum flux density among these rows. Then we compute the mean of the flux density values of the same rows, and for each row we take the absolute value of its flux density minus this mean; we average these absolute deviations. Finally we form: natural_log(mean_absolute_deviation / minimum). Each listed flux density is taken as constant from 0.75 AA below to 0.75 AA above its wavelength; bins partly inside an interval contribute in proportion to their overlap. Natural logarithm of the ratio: -2.38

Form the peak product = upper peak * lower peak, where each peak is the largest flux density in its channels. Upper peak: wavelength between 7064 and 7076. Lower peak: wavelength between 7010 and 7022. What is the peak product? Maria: 213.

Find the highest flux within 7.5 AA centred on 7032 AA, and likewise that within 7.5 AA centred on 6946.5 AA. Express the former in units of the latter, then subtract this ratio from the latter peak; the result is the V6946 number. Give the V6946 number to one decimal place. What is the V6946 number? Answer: 14.2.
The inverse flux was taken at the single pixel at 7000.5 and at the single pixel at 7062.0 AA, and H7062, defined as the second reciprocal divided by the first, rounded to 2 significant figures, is 0.97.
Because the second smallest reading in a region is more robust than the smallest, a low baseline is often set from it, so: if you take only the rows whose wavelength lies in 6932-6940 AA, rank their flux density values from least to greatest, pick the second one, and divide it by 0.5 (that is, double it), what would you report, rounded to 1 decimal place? 24.6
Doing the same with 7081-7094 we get 25.0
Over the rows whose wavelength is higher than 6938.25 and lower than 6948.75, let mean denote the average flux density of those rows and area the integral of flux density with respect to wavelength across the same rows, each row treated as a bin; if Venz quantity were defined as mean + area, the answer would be 165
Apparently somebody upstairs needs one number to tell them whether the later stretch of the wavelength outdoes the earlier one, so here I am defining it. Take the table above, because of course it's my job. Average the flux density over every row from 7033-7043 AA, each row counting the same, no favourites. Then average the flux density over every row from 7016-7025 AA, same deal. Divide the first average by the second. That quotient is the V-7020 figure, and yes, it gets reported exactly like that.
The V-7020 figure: 0.89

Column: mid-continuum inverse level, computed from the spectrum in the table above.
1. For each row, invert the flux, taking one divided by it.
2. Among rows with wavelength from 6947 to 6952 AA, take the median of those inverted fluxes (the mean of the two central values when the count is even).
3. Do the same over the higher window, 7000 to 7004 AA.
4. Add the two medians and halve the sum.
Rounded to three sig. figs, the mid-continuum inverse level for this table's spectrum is 0.0726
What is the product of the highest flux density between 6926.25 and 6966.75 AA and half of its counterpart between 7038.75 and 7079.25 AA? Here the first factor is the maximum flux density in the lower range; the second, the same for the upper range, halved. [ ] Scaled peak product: 124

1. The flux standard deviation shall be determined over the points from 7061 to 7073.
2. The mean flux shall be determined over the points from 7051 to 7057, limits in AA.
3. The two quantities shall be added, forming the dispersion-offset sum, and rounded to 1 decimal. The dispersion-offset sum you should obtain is 13.6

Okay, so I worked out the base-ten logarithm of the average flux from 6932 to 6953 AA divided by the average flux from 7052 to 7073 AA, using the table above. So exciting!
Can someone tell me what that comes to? 0.033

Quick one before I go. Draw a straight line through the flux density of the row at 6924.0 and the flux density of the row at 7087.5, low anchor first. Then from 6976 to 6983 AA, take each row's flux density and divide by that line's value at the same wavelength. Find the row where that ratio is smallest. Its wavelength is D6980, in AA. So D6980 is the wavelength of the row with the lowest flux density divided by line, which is 6978.0 AA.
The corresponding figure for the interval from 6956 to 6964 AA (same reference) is 6957.0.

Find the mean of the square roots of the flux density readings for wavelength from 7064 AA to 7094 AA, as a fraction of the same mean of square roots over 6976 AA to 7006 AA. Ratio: 1.01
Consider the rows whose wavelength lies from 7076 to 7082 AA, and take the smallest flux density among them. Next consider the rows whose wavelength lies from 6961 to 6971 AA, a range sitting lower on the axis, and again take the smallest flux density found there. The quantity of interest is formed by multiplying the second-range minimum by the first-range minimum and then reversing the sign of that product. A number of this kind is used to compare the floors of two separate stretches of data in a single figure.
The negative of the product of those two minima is -172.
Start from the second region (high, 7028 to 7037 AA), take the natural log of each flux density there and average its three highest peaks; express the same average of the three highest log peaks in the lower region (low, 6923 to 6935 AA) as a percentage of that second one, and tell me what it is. 101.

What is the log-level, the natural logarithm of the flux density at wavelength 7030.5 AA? 2.75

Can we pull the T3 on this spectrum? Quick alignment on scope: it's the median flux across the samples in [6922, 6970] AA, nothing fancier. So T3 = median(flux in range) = 14.1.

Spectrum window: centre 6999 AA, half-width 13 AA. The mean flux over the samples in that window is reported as 13.1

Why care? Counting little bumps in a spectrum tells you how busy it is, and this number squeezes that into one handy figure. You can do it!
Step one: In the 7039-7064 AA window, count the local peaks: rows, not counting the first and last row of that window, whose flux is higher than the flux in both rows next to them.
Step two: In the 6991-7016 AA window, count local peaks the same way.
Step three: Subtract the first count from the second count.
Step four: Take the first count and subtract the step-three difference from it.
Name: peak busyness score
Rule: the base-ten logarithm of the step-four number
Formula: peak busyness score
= 0.78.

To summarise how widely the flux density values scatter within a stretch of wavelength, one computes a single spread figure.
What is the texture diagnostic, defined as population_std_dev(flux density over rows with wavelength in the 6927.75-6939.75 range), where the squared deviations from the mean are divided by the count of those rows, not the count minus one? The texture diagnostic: 1.1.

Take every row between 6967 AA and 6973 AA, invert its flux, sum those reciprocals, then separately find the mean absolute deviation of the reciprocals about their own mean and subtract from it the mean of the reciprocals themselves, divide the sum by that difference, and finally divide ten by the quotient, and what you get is -2.42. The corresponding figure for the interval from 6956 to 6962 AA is -2.29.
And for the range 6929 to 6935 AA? -2.29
